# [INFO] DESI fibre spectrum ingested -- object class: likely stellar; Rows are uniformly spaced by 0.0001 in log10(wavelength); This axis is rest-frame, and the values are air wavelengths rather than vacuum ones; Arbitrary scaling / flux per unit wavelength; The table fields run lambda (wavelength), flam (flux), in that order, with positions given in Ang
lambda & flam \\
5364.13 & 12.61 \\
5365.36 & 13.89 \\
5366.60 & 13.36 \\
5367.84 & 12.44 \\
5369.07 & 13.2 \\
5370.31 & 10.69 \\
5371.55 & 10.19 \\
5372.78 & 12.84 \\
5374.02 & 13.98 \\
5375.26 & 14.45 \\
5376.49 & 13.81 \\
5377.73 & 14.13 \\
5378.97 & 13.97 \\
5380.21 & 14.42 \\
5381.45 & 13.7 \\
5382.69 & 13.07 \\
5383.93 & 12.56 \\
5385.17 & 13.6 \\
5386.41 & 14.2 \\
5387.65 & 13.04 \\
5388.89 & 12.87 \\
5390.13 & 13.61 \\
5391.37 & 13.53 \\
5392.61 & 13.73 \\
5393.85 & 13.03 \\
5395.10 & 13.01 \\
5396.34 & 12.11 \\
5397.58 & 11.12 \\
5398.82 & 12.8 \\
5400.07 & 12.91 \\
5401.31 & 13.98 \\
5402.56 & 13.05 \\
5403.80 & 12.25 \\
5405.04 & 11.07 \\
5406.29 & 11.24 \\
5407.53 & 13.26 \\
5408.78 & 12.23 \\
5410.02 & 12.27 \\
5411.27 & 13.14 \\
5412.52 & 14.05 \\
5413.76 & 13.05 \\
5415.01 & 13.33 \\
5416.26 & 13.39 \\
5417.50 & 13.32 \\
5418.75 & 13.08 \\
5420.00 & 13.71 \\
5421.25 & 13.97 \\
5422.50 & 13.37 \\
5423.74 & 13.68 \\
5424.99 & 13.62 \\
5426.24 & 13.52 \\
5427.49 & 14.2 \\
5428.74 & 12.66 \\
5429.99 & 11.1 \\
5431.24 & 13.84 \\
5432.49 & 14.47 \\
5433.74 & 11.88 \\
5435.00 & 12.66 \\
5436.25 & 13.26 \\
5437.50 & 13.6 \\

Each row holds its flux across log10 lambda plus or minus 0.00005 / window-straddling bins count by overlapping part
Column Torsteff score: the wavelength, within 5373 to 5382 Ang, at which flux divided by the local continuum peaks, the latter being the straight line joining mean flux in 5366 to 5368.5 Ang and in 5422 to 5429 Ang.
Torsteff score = 5375.26 Ang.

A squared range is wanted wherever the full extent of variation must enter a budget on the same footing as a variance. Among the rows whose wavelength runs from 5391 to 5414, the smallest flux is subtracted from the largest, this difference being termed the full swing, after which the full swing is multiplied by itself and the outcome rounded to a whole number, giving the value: 9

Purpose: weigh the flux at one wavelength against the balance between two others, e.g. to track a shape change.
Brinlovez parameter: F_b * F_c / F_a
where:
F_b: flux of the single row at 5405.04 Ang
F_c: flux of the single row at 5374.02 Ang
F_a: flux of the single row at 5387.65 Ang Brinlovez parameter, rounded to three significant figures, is 11.9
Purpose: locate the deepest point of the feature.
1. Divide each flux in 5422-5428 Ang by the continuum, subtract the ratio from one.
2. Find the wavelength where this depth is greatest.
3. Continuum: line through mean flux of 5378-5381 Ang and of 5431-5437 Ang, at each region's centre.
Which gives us 5422.50 Ang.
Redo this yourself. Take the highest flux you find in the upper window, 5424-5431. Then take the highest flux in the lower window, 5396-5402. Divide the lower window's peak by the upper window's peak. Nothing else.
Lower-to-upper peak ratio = 0.98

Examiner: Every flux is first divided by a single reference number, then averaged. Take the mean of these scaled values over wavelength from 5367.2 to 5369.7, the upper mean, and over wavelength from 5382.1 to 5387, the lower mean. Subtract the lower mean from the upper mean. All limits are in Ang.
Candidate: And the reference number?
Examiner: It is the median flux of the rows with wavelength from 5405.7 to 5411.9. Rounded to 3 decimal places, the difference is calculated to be -0.044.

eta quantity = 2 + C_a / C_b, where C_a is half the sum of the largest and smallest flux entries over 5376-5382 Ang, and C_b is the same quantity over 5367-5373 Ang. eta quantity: 3.20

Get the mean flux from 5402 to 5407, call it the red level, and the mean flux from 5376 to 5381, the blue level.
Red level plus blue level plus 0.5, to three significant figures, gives 26.5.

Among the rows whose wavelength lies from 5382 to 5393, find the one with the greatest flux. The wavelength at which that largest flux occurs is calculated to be 5386.41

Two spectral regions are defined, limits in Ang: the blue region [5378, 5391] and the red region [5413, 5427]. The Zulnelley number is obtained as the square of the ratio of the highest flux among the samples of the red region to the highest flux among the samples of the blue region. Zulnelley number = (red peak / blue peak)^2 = 0.939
